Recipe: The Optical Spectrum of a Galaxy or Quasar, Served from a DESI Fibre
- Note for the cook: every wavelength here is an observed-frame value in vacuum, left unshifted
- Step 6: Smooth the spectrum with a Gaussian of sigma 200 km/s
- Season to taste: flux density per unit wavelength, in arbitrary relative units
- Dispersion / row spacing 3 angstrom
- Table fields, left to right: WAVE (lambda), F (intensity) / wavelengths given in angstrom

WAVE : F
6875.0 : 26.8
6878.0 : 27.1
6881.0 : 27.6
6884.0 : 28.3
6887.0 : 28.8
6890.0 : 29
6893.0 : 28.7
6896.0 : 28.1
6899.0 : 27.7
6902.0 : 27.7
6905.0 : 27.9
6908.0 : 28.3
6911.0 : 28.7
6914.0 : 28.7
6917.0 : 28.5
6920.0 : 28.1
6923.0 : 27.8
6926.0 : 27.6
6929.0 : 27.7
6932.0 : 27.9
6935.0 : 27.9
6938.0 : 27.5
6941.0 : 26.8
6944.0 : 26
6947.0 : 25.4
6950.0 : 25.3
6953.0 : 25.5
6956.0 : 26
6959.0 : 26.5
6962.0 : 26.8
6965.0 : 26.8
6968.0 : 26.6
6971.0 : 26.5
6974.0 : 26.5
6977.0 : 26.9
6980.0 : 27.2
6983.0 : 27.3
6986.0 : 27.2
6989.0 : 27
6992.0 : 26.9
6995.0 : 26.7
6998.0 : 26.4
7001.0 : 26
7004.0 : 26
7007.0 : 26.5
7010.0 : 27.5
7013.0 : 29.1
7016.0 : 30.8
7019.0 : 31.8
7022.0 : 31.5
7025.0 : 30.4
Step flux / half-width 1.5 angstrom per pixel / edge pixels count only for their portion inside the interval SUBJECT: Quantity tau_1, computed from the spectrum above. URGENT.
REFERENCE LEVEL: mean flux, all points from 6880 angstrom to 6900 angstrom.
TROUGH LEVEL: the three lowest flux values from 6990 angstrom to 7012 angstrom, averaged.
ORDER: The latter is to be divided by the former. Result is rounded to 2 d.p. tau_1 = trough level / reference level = 0.92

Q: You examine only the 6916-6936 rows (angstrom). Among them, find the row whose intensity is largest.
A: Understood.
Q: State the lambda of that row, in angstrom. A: 6917.0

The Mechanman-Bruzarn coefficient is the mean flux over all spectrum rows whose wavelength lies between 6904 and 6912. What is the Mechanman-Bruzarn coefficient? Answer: 28.3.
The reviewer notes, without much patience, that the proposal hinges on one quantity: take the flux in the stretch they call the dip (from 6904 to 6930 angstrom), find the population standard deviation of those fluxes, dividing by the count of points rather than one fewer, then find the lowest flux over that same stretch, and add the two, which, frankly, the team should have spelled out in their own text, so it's 28.0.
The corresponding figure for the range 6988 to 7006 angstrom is 26.4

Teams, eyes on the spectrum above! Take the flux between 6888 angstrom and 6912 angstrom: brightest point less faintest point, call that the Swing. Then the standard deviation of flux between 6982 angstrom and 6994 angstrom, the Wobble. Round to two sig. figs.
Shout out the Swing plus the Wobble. 1.5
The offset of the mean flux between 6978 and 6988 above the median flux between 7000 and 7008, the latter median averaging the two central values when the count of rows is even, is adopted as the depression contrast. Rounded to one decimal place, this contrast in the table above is 1.2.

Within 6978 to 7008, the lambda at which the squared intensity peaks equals 6983.0 angstrom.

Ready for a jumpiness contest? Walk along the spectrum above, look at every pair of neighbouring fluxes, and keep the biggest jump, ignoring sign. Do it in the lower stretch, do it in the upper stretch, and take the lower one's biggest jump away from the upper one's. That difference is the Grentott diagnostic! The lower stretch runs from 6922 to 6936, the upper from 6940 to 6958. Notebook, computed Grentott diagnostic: 0.60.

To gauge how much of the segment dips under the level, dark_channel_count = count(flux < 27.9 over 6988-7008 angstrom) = 7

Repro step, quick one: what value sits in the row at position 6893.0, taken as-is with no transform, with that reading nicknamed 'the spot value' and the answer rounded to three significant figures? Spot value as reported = 28.7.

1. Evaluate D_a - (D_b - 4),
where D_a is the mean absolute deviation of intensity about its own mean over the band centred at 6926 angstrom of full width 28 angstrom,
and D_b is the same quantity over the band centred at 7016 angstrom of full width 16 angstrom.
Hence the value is 2.84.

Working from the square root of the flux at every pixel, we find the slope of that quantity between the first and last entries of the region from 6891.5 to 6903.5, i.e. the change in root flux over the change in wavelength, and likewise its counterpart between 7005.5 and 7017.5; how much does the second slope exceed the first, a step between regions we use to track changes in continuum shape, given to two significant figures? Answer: 0.055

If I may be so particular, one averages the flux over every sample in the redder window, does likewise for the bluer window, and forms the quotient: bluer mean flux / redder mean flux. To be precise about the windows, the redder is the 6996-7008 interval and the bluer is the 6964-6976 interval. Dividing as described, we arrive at 1.014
